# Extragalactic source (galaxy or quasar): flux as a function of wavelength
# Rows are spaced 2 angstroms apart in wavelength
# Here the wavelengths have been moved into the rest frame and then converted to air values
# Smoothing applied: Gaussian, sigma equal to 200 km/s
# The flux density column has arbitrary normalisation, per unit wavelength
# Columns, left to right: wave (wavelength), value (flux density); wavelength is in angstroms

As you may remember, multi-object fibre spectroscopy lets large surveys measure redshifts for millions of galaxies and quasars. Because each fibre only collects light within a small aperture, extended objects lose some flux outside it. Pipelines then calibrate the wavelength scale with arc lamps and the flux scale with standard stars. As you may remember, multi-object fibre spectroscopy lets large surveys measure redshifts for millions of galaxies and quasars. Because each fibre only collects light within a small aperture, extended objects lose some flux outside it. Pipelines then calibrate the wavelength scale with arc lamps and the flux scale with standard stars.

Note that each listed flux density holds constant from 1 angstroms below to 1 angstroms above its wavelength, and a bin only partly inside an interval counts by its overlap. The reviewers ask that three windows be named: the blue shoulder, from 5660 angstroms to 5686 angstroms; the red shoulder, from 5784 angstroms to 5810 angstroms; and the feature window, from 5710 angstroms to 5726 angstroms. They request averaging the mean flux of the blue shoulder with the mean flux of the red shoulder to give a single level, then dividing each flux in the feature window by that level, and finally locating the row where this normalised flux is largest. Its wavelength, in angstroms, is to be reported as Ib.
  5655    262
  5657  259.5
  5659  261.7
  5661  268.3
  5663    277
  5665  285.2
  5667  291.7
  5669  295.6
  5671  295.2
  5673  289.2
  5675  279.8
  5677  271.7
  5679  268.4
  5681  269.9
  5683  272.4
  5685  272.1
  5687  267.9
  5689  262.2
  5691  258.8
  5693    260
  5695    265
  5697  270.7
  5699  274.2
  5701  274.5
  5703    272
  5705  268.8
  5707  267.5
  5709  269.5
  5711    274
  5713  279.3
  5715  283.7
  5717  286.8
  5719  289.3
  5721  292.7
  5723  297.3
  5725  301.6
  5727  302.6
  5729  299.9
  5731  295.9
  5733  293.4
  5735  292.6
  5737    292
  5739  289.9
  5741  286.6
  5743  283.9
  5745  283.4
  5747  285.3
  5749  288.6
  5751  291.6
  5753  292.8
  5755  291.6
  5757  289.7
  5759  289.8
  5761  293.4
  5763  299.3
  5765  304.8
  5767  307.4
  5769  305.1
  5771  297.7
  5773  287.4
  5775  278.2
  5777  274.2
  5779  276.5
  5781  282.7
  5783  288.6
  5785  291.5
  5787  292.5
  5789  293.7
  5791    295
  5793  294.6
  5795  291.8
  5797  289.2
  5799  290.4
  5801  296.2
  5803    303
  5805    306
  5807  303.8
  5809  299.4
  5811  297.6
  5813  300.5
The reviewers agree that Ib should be 5725 angstroms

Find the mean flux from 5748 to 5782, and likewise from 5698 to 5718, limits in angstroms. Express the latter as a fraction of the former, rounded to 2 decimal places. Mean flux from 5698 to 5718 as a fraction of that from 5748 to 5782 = 0.94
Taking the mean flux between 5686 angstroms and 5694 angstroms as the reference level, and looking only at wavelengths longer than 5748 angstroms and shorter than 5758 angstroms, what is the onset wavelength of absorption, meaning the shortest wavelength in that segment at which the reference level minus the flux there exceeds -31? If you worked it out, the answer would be 5749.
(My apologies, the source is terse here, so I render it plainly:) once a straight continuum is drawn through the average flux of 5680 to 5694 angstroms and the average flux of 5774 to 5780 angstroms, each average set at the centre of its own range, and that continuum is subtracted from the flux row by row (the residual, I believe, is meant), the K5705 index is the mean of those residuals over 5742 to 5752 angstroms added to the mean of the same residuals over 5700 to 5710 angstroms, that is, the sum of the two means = 16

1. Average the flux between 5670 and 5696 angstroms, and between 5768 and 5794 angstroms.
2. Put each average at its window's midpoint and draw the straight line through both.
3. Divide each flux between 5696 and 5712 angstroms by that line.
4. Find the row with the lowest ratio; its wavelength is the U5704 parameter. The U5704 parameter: 5707 angstroms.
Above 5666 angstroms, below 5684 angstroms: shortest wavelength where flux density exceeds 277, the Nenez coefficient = 5667 angstroms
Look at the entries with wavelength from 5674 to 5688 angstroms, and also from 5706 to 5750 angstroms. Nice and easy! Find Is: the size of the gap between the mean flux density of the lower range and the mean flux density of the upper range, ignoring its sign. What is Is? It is 16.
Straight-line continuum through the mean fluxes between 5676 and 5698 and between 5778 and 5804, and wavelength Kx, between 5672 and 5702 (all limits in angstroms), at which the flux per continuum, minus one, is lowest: 5691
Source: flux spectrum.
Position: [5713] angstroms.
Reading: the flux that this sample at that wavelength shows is 279.3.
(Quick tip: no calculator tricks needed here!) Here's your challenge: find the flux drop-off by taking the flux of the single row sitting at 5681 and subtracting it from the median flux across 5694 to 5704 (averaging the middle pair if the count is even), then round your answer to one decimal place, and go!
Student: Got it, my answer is 2.1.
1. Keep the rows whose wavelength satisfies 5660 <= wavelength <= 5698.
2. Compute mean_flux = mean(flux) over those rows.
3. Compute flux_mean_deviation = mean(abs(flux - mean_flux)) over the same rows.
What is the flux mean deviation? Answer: 9.5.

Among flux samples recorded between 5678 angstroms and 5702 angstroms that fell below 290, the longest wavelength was 5701 angstroms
